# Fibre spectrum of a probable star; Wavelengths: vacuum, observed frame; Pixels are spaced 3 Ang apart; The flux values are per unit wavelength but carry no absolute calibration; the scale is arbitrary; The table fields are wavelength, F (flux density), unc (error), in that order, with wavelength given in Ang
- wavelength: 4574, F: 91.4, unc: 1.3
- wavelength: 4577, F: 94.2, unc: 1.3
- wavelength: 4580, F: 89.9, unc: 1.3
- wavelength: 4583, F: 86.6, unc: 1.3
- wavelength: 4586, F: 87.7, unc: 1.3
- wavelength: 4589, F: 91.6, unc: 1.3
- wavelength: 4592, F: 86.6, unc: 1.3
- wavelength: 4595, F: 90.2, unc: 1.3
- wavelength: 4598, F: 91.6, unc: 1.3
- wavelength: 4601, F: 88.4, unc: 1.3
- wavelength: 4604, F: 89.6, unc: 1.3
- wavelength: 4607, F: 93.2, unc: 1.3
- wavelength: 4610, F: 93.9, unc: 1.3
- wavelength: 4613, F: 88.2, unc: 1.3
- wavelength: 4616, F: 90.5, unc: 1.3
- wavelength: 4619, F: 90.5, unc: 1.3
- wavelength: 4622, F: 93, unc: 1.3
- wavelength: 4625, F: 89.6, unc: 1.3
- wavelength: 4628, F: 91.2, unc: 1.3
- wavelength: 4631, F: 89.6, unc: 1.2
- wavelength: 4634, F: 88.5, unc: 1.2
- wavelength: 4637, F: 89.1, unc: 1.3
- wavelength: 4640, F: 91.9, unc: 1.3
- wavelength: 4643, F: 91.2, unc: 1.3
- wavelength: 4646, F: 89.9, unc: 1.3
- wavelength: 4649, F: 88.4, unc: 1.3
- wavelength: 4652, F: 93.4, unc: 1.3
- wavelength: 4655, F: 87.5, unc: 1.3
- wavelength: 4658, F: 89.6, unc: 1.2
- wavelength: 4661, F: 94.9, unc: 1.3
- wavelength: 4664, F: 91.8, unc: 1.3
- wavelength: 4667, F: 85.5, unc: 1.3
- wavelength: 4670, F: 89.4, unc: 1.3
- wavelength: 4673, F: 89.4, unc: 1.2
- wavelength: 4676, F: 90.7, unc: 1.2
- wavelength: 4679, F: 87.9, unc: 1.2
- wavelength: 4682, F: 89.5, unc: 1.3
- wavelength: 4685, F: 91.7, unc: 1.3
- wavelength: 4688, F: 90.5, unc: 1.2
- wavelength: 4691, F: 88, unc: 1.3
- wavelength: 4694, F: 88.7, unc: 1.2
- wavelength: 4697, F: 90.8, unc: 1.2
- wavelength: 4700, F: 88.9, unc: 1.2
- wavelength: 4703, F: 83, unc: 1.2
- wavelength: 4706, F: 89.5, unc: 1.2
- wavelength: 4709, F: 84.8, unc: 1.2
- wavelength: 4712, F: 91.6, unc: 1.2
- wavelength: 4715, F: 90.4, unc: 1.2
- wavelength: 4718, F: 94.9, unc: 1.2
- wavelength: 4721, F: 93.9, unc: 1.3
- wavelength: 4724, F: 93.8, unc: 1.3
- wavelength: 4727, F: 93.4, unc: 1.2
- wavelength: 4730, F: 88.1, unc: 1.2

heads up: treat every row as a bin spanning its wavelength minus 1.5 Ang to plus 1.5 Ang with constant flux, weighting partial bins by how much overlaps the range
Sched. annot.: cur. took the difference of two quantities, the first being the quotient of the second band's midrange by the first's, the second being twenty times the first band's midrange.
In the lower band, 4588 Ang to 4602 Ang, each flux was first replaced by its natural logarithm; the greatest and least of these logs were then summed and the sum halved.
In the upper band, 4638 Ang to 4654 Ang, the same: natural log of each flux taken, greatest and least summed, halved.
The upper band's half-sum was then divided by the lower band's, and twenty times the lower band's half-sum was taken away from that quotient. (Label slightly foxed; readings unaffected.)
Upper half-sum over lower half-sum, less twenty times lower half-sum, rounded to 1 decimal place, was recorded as -88.8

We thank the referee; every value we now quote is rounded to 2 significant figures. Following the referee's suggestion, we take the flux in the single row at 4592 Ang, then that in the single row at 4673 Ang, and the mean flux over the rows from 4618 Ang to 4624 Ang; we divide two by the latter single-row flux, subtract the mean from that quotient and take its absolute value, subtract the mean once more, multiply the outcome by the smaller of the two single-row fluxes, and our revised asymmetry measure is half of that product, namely -0.97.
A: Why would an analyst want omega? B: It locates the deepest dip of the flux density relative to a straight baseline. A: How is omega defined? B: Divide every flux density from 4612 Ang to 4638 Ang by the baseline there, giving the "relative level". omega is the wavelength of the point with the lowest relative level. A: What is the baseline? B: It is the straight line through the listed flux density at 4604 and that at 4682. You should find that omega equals 4613 Ang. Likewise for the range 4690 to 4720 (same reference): 4703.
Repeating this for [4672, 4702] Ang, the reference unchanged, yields 4679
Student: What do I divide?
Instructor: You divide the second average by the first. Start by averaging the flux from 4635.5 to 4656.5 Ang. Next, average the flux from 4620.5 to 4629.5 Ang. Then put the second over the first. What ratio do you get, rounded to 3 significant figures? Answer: 1.01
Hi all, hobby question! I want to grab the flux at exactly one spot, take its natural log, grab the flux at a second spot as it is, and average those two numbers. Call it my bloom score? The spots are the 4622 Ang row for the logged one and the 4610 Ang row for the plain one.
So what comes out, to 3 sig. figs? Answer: 49.2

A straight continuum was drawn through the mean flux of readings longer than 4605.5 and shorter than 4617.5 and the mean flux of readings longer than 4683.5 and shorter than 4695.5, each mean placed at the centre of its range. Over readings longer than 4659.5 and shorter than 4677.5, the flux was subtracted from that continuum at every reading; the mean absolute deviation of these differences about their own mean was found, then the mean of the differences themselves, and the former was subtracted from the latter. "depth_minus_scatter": -2.2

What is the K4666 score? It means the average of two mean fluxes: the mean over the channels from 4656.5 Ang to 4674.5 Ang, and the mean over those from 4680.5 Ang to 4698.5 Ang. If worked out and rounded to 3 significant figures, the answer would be 90.0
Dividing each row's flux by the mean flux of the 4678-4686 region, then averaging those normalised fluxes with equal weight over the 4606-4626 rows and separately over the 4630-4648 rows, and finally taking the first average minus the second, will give 0.014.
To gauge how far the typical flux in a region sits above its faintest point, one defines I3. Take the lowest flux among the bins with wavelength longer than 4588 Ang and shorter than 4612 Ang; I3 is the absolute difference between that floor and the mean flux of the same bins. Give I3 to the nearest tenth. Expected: 4.0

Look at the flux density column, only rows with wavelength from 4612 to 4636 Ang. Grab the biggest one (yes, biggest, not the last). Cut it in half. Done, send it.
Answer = 46.5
